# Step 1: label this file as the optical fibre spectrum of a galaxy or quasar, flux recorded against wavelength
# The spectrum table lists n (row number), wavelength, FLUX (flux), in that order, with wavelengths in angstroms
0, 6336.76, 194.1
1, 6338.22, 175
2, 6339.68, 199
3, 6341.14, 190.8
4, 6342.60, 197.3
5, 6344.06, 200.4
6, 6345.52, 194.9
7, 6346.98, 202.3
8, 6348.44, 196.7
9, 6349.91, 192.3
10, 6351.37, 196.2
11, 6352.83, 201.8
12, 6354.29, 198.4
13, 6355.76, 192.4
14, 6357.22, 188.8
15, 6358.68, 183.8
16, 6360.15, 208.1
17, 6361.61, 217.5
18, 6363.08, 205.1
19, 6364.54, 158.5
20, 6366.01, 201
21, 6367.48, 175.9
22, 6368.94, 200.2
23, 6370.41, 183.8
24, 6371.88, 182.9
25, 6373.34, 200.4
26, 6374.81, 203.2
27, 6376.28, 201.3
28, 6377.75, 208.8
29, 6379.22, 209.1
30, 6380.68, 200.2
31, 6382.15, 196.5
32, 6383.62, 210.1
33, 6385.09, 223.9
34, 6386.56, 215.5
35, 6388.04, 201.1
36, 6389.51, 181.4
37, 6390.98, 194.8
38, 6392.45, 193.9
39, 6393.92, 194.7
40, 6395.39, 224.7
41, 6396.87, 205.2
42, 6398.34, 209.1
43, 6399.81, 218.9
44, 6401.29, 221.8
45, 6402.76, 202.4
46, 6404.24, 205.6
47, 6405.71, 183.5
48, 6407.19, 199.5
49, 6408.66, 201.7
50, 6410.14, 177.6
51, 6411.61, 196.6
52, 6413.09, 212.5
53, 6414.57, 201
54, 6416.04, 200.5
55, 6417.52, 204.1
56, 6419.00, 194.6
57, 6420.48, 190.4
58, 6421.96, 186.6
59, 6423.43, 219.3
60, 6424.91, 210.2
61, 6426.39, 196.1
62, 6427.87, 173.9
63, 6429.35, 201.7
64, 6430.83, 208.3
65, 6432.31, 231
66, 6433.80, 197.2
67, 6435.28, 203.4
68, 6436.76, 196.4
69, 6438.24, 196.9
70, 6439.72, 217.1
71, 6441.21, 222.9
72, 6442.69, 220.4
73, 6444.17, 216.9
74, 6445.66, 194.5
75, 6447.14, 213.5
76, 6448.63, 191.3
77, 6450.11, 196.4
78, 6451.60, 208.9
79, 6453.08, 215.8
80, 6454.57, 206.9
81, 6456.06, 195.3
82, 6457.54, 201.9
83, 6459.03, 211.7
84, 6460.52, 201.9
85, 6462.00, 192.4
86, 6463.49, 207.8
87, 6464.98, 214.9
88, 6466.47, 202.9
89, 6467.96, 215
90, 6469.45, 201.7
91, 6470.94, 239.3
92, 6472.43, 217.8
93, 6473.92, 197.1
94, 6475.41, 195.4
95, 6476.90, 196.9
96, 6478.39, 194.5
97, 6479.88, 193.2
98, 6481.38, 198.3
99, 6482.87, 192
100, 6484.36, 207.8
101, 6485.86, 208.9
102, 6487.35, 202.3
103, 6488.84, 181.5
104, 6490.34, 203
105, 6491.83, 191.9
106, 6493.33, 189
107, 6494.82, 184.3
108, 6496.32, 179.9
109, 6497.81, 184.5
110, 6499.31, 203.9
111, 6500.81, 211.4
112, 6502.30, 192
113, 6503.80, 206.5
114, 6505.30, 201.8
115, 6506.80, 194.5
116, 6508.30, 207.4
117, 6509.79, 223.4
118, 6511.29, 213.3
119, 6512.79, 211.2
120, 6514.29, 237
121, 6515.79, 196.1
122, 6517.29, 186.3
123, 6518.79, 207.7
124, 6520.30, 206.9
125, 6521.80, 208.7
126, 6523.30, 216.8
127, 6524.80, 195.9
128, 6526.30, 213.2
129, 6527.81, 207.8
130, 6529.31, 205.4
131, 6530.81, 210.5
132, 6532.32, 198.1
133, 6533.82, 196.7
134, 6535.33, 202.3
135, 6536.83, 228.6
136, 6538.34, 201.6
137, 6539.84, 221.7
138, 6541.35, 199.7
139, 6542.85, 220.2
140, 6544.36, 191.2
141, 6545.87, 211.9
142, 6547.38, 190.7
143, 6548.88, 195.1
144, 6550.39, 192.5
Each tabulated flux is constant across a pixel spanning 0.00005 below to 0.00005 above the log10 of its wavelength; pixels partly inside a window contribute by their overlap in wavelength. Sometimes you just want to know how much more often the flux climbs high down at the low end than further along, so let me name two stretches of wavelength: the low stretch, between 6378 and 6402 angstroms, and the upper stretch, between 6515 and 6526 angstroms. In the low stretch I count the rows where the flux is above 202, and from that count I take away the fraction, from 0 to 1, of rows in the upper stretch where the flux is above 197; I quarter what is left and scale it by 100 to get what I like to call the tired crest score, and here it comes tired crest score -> 211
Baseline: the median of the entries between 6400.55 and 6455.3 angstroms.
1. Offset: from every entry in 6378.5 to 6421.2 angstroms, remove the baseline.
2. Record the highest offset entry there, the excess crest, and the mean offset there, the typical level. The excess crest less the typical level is 22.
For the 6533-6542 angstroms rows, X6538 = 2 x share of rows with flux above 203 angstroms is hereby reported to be 0.67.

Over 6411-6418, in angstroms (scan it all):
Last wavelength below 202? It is 6416.04 angstroms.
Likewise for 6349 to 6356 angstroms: 6355.76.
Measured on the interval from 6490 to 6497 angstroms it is 6496.32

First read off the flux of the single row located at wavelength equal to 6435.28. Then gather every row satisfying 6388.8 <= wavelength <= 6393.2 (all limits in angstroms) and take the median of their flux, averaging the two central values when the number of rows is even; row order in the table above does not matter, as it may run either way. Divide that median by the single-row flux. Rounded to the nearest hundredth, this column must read 0.95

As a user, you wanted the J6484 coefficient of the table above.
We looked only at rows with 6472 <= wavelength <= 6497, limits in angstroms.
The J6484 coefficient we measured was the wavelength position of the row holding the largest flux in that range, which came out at 6472.43 angstroms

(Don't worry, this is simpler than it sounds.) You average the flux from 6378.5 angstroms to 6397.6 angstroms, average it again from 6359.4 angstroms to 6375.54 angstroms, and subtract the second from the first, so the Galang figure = 10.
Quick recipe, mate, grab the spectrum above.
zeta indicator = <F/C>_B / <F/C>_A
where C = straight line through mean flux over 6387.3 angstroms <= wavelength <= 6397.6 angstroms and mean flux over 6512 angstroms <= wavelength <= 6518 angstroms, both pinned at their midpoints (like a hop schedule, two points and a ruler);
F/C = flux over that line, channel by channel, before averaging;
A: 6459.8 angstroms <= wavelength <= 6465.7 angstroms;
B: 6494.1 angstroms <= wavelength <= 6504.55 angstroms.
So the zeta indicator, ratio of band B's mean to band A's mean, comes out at 0.94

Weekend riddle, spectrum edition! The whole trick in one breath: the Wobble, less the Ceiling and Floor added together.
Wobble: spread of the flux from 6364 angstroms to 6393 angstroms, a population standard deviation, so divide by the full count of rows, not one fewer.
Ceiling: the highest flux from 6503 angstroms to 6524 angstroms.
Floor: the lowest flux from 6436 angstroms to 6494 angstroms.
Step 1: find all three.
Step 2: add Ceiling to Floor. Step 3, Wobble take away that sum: -404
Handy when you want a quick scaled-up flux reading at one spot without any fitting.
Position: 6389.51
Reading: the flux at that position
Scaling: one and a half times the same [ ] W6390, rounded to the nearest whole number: 272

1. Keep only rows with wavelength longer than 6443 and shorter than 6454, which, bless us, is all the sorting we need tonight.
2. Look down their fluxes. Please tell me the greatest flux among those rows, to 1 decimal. 216.9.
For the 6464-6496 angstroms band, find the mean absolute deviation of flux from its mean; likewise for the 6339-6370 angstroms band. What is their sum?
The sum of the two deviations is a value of 17.7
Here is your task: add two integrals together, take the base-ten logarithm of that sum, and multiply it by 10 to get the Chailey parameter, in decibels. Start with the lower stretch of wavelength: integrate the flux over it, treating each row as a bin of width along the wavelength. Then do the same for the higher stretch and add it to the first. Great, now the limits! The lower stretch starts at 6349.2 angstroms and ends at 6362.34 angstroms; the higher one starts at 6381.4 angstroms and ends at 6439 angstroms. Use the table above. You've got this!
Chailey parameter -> 41.5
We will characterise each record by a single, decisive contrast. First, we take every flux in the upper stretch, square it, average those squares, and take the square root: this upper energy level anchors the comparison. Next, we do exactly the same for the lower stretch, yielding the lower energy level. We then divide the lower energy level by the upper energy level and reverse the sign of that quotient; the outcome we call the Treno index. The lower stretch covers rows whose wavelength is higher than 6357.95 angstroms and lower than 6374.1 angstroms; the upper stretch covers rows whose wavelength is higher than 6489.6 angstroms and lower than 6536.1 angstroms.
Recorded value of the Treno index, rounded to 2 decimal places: -0.95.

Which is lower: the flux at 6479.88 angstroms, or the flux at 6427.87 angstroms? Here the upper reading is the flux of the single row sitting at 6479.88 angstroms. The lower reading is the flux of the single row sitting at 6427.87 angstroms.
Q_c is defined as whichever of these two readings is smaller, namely 174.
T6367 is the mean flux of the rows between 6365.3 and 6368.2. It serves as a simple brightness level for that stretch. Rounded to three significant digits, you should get 188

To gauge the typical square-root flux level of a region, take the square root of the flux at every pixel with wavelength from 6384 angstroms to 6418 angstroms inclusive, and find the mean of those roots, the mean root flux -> 14.24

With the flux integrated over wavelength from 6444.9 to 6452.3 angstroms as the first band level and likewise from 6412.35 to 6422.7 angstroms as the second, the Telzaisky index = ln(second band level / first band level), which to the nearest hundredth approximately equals 0.32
